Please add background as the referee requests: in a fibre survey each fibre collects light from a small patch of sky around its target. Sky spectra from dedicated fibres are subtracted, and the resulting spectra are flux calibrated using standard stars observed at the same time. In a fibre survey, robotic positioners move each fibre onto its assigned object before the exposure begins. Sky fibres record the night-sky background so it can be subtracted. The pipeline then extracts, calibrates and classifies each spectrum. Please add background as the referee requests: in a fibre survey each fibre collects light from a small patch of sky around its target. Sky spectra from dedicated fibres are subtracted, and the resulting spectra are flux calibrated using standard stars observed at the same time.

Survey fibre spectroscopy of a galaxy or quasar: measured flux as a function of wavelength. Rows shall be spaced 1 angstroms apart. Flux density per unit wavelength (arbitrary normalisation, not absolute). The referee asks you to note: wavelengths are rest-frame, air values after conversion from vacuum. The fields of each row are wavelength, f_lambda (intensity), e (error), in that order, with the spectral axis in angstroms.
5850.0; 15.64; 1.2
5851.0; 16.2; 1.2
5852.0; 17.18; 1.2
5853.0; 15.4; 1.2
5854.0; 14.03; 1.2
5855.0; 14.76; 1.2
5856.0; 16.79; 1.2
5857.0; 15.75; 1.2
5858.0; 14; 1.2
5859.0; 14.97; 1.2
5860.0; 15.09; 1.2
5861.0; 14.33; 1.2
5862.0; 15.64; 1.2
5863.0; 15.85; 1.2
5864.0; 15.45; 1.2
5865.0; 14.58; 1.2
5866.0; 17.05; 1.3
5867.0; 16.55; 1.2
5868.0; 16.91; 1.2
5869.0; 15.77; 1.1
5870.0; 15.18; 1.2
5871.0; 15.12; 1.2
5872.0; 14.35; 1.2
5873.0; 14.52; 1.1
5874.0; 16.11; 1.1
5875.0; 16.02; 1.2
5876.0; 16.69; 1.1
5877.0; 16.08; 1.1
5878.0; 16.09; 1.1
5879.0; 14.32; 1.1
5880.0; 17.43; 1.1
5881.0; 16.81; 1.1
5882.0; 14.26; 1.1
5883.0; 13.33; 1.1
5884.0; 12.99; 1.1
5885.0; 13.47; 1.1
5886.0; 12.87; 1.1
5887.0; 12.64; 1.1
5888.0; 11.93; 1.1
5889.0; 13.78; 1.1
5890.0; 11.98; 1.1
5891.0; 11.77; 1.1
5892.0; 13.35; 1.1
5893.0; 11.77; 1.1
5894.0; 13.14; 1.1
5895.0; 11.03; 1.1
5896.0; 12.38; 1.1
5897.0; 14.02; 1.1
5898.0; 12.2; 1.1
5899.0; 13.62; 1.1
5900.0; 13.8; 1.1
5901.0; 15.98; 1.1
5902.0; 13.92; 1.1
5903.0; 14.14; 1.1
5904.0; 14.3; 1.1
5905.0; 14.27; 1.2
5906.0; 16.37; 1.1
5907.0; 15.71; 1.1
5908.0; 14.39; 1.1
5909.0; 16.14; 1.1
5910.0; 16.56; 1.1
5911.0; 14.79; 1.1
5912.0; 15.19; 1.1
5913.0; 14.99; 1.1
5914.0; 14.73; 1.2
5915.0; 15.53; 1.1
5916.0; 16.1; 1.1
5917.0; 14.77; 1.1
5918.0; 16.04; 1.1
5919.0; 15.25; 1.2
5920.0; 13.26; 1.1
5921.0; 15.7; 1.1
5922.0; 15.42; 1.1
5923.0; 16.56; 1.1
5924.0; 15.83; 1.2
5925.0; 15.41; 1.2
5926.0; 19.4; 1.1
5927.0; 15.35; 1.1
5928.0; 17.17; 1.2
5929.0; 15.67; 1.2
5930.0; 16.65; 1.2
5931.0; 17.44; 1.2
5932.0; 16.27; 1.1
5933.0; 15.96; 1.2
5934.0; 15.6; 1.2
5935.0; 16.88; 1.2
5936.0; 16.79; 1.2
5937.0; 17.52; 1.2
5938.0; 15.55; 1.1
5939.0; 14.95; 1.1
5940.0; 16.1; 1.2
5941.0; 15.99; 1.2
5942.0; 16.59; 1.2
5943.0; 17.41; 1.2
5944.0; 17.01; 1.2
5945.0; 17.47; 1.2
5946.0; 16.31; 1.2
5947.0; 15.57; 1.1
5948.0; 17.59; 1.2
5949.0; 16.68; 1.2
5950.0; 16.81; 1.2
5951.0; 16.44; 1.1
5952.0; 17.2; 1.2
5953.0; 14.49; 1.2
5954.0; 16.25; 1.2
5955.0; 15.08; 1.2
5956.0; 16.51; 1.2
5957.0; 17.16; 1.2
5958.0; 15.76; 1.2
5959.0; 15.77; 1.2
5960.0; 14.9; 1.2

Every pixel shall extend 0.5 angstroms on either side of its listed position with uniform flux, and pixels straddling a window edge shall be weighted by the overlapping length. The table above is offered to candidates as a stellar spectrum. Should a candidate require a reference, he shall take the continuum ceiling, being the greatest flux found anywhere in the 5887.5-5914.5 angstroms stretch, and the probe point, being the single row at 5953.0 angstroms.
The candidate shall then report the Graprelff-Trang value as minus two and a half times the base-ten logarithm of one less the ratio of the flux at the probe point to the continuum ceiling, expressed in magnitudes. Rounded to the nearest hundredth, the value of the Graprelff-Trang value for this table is 2.26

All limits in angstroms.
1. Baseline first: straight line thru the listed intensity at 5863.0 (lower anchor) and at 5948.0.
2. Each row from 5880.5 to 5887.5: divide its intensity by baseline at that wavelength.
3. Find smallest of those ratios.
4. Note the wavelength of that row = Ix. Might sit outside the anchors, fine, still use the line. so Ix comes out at 5887.0 angstroms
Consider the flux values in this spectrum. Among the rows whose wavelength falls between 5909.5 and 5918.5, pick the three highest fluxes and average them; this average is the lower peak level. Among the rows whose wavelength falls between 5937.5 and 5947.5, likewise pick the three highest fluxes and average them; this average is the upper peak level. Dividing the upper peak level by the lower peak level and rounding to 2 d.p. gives 1.07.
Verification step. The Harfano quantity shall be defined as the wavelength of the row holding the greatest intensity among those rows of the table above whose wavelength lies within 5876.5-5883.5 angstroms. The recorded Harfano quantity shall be 5880.0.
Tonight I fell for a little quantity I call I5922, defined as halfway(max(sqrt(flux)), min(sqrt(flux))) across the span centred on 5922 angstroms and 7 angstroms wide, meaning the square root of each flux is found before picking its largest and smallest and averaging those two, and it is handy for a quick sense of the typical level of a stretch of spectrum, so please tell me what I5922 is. 3.86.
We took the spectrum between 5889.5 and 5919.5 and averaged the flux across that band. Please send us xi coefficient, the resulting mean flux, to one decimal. 14.3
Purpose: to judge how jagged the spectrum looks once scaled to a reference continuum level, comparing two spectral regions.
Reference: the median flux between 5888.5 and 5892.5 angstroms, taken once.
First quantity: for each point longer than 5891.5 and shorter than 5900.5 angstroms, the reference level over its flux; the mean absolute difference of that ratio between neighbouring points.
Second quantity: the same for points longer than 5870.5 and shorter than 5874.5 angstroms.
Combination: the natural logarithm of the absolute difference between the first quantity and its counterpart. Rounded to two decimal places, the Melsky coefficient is -2.68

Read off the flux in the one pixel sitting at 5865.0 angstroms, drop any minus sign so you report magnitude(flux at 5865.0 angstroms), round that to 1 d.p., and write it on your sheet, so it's 14.6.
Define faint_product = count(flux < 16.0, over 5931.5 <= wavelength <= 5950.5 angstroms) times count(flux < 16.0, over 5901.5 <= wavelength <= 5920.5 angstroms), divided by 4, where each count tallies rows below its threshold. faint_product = 21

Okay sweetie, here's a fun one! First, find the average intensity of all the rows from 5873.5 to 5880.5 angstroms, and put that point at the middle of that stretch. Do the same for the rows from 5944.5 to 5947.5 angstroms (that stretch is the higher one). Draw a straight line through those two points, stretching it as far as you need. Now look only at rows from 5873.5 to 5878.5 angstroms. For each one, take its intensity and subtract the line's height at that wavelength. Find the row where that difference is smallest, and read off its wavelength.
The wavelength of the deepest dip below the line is 5875.0 angstroms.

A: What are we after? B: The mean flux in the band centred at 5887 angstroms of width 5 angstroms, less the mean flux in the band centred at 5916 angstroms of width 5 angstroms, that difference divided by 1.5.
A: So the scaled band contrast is -1.7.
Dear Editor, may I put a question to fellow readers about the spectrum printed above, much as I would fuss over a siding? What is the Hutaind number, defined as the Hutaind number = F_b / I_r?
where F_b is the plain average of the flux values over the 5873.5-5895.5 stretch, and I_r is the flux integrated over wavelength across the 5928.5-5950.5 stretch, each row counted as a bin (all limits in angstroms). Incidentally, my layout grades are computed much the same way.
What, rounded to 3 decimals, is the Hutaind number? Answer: 0.039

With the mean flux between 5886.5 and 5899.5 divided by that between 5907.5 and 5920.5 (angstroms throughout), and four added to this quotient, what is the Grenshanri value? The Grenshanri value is 4.83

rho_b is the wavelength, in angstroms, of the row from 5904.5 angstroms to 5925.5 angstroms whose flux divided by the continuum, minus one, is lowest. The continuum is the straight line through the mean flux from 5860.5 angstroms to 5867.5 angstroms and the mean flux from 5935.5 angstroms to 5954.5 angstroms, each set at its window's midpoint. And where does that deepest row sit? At 5920.0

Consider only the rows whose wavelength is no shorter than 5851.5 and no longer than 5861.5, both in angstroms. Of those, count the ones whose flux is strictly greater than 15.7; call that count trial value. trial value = 3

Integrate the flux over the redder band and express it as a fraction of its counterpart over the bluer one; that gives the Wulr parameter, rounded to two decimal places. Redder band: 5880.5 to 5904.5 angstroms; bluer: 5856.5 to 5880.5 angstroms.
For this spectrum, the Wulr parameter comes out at 0.85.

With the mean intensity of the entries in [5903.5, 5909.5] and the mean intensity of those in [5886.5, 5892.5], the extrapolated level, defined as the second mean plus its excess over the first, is 10.0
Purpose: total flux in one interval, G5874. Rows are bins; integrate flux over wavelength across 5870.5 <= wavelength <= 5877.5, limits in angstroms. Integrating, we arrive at 109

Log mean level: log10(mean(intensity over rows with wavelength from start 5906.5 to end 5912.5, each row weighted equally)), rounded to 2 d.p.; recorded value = 1.19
